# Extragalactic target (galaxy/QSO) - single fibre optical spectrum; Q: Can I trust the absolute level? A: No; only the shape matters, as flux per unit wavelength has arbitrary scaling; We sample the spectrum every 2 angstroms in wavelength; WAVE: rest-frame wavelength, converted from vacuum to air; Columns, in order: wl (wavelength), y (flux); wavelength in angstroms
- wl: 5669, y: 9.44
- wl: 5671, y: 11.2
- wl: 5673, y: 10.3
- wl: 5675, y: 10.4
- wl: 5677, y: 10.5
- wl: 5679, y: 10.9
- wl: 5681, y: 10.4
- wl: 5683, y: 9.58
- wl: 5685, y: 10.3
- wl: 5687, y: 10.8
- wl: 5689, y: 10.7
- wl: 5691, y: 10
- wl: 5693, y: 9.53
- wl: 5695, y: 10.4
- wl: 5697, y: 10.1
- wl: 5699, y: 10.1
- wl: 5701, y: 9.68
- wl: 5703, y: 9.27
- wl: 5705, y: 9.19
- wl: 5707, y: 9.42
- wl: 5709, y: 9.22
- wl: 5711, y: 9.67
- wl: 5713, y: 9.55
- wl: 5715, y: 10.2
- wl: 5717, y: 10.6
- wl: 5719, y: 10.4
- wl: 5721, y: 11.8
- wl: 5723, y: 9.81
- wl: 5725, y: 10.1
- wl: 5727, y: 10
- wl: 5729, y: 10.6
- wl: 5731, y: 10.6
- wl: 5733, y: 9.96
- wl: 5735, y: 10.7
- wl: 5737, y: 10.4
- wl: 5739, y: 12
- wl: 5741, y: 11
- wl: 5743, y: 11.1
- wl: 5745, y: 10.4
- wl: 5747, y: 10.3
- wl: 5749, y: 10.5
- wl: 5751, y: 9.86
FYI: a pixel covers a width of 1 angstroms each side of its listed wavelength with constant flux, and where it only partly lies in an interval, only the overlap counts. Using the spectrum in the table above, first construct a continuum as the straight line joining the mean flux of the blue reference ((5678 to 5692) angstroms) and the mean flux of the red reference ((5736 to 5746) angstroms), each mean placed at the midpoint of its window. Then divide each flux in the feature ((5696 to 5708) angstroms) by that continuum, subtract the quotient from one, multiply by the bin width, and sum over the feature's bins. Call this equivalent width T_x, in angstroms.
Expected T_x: 1.06 angstroms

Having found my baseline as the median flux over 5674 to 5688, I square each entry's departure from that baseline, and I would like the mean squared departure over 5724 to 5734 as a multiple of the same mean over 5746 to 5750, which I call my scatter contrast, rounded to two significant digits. 10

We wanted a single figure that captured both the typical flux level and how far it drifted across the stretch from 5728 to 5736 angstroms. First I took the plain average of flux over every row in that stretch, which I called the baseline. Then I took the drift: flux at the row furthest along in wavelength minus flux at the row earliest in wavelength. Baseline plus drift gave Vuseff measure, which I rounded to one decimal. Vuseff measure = 10.6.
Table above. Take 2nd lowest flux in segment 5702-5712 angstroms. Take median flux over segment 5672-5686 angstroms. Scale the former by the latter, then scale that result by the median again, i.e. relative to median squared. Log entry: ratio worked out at 0.085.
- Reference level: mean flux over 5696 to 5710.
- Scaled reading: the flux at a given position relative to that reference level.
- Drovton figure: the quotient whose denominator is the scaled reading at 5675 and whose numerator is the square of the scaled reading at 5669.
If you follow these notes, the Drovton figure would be 0.90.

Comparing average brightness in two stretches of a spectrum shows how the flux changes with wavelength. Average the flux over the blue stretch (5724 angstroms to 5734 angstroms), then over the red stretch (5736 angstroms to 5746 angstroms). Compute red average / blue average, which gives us 1.07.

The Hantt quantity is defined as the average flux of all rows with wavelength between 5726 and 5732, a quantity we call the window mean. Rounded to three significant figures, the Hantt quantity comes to 10.4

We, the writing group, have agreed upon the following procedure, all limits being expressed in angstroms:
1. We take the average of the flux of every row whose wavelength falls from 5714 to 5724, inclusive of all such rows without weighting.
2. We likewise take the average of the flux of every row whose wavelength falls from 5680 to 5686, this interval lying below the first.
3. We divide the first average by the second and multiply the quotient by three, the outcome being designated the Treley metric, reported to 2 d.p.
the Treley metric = 3.14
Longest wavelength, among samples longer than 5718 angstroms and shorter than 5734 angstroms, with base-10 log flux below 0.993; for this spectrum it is 5723 angstroms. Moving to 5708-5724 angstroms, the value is 5723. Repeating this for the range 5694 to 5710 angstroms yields 5709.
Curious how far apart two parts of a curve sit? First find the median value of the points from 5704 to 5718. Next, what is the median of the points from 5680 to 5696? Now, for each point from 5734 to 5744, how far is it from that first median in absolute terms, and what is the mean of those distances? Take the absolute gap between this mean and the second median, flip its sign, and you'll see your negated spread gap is -8.9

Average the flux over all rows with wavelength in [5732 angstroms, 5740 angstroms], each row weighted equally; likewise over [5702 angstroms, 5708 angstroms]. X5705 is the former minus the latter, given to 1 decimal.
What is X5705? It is 1.5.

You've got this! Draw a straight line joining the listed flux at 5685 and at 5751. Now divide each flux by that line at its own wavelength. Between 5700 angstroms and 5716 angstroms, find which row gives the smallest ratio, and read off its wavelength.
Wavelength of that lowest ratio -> 5705 angstroms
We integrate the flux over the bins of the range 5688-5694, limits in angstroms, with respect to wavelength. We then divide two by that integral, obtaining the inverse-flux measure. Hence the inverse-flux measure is 0.0331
